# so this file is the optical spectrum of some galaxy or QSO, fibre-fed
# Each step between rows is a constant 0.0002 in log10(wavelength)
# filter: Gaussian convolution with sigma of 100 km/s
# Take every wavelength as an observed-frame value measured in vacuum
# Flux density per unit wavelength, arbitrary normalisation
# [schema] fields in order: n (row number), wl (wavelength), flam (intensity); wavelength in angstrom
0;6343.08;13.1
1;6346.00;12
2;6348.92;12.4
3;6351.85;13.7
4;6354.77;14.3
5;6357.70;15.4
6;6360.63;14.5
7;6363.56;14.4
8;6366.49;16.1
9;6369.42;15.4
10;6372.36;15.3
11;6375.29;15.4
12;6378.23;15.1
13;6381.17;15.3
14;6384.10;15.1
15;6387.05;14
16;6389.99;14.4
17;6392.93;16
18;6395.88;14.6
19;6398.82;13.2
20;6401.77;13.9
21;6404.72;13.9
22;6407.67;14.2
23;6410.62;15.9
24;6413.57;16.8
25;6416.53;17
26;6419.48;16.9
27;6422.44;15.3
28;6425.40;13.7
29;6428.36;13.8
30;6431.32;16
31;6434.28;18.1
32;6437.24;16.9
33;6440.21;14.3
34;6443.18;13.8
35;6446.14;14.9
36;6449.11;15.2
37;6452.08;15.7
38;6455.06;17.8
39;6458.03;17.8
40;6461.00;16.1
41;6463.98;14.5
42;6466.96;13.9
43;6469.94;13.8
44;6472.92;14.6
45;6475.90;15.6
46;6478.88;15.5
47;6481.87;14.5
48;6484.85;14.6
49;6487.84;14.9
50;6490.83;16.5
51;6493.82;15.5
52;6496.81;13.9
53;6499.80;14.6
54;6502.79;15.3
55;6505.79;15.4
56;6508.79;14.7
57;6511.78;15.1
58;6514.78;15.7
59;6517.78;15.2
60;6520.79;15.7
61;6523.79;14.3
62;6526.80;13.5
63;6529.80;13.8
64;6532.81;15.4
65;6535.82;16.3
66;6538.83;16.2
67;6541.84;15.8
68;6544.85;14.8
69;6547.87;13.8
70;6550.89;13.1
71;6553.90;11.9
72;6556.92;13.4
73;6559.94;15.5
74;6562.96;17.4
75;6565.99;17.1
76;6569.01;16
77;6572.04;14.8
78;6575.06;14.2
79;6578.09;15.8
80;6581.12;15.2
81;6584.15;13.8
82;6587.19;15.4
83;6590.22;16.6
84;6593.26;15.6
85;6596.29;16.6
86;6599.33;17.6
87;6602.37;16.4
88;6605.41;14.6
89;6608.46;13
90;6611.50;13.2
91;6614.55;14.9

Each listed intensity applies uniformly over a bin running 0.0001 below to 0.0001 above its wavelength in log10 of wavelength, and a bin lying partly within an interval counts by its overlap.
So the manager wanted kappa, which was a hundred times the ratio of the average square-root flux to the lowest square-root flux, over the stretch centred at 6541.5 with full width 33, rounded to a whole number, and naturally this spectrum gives 110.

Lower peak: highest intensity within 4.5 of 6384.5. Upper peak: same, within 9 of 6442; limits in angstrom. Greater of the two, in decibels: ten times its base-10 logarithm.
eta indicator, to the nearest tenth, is 12.6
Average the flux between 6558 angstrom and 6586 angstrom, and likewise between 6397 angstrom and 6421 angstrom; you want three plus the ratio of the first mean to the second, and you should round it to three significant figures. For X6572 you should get 4.02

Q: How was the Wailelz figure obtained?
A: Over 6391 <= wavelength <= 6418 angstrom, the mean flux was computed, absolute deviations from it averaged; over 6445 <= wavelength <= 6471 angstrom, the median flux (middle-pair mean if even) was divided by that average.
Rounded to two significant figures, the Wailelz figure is 12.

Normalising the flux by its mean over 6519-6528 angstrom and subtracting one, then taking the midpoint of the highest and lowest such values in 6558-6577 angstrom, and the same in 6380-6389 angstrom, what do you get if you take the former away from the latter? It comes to -0.079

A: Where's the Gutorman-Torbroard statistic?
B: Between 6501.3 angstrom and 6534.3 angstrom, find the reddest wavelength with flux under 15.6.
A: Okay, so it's 6532.81 angstrom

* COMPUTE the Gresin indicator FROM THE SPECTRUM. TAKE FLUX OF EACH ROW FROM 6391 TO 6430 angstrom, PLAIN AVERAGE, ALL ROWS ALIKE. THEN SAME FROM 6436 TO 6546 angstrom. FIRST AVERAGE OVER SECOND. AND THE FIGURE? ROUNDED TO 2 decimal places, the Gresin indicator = 0.99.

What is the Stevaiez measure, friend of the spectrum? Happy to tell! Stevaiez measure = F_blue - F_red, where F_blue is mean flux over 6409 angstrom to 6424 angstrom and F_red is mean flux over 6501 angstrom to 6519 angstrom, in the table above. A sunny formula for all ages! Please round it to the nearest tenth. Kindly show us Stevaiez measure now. 1.1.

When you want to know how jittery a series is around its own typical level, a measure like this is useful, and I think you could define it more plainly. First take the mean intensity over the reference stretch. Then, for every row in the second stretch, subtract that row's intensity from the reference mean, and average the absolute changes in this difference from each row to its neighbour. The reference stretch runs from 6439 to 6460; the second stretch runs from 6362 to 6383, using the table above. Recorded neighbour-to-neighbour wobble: 0.52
